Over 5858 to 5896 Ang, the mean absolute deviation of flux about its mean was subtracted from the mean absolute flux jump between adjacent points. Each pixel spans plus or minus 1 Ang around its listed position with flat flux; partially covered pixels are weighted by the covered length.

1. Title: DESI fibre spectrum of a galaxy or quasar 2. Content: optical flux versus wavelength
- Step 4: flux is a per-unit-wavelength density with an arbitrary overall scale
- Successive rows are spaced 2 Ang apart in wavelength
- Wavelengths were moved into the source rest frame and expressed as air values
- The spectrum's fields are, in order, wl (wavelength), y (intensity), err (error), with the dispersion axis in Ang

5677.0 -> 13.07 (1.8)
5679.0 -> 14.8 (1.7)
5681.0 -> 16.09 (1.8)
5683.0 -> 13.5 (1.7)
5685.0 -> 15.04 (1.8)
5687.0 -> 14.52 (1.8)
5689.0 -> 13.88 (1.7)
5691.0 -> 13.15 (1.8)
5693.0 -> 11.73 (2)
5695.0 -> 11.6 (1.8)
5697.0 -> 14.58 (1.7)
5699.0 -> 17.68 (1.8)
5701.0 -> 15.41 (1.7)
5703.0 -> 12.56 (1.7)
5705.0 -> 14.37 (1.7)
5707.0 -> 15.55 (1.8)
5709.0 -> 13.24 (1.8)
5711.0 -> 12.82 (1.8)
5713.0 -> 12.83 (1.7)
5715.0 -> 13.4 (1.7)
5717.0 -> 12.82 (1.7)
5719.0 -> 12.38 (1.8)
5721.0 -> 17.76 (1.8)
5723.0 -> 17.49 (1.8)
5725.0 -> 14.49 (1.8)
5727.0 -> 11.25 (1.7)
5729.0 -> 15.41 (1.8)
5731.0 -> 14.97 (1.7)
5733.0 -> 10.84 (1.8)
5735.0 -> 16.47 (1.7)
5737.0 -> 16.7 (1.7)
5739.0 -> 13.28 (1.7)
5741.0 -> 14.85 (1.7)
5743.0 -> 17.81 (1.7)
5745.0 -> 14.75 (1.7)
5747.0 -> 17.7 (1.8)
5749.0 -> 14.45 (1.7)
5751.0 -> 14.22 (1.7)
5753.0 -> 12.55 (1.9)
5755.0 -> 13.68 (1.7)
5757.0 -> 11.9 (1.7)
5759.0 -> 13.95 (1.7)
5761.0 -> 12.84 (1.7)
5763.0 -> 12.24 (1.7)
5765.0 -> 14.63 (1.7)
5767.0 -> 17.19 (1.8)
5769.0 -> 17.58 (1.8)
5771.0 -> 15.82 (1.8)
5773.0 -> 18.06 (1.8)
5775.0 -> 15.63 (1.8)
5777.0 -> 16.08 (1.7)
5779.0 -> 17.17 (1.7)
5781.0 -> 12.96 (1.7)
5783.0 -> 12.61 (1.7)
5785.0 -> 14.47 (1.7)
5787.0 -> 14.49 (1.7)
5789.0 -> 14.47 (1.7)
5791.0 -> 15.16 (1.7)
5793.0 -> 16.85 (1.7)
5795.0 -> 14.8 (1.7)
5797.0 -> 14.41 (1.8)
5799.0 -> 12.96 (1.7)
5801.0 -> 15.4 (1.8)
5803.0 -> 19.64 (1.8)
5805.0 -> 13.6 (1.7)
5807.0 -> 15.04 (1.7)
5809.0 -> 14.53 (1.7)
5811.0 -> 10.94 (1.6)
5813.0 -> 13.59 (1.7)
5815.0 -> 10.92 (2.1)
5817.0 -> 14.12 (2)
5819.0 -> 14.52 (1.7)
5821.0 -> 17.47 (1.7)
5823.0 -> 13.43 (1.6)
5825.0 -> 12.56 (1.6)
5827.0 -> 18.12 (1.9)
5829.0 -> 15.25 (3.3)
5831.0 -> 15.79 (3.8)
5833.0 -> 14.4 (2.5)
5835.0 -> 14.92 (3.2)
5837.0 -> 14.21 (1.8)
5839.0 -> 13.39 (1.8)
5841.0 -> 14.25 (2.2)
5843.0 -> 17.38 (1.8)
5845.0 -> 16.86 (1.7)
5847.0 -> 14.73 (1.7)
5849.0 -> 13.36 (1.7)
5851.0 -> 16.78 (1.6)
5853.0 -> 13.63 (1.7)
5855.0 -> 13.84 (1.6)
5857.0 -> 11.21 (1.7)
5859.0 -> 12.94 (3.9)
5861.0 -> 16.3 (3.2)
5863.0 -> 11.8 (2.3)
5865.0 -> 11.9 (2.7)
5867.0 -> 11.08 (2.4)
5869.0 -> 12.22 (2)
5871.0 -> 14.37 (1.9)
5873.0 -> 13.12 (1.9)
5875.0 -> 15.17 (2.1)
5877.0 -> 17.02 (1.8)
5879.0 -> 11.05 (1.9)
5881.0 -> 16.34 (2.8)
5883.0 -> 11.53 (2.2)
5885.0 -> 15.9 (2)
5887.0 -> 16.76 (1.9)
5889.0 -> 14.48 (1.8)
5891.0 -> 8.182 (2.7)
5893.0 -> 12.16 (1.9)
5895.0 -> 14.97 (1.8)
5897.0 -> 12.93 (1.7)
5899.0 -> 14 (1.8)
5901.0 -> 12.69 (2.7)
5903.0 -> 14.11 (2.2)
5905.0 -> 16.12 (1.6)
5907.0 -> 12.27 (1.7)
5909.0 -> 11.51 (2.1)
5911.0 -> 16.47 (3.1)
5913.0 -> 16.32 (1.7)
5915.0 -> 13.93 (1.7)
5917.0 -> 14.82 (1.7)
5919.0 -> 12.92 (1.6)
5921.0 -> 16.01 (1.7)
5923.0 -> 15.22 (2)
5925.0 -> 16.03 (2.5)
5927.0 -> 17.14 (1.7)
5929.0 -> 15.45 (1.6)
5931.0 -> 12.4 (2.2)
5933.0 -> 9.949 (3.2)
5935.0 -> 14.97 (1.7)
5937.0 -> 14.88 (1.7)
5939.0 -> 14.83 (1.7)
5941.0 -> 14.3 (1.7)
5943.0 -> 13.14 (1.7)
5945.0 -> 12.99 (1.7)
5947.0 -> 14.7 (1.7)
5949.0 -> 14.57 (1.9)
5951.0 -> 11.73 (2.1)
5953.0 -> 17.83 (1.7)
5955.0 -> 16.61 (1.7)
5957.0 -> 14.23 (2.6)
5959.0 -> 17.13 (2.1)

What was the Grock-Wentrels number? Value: 0.95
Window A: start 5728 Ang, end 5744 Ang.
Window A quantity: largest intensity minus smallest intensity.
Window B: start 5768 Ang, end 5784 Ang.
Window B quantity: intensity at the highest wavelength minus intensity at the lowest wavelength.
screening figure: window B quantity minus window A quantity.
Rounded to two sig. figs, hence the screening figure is -12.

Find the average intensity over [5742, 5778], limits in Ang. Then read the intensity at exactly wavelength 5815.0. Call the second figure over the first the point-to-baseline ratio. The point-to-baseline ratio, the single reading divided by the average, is 0.73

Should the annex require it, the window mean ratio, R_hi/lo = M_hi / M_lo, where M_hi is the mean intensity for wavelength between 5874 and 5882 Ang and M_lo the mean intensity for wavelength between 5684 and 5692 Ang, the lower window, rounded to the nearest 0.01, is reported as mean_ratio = 1.05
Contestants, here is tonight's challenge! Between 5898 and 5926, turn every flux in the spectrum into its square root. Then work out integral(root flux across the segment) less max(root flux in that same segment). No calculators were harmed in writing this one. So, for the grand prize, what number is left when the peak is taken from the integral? 102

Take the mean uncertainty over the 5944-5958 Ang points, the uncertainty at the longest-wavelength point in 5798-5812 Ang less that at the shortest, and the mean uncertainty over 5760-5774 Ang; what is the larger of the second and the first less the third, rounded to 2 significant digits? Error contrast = 0.16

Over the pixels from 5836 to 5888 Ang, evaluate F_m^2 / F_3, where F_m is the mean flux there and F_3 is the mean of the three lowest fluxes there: 17.94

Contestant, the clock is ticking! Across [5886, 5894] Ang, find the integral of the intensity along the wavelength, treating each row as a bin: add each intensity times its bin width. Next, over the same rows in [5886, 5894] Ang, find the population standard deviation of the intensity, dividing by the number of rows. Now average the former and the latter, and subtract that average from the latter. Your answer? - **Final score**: -50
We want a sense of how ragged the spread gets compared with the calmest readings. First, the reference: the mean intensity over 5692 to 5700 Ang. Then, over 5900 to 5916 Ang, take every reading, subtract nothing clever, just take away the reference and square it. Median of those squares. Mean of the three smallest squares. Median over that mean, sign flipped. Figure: -7.57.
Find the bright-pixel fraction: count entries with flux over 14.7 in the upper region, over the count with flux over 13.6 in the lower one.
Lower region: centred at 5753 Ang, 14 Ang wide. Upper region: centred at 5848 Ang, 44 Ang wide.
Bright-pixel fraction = 1.8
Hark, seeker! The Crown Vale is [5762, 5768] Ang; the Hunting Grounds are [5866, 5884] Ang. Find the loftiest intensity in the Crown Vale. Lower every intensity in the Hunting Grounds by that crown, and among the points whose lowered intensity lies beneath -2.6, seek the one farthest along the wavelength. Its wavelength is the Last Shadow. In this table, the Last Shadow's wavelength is 5883.0 Ang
